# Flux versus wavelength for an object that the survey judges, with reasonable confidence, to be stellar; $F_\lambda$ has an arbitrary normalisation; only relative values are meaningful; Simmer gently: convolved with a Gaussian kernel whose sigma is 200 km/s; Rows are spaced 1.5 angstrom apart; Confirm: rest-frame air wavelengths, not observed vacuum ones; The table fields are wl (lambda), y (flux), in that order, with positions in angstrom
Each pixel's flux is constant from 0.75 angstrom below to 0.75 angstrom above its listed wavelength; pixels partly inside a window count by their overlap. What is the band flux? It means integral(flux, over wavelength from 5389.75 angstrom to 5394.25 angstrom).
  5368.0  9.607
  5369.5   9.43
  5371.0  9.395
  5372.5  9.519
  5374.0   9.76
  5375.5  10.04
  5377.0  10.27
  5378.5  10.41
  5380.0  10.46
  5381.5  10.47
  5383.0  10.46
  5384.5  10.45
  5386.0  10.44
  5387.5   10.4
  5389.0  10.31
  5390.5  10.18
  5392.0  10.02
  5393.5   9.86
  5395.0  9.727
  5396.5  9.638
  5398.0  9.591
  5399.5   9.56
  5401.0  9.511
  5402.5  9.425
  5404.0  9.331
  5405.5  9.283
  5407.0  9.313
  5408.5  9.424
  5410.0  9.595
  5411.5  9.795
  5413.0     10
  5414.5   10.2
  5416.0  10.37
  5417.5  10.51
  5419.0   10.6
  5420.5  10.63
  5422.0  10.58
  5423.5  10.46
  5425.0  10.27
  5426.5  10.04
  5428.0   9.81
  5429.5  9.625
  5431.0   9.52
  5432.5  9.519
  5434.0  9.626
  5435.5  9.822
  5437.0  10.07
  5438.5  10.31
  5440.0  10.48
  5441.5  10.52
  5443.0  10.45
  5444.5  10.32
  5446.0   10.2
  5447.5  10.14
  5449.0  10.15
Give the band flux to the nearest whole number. 45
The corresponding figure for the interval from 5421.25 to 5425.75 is 47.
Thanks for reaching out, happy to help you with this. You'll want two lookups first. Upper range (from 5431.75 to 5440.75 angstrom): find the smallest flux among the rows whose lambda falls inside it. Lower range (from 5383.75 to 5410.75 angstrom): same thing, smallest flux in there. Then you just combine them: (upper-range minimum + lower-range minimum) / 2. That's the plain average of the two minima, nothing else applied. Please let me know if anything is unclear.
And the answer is 9.40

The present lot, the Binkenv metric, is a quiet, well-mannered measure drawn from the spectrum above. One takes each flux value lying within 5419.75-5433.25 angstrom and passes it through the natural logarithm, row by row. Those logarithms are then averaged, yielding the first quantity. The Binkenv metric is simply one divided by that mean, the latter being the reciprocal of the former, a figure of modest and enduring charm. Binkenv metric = 0.434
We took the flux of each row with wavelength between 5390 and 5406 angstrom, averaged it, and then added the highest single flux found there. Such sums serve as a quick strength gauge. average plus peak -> 19.8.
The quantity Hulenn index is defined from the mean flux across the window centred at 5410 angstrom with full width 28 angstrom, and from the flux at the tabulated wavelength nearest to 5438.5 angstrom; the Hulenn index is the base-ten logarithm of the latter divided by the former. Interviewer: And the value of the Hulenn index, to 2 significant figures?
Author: 0.018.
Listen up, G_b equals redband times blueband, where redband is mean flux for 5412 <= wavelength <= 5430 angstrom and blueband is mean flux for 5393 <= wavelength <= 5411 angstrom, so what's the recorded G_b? 98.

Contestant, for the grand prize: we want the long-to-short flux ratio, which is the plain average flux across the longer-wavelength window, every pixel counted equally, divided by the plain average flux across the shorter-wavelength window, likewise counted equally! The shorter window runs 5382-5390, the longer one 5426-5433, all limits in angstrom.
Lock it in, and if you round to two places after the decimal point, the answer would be 0.93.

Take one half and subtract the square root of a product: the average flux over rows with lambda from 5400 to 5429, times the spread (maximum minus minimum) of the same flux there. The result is -3.2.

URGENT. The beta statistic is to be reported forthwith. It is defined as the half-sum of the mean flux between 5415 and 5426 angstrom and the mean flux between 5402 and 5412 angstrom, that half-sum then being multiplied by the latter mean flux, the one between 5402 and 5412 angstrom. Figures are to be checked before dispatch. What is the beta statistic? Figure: 94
